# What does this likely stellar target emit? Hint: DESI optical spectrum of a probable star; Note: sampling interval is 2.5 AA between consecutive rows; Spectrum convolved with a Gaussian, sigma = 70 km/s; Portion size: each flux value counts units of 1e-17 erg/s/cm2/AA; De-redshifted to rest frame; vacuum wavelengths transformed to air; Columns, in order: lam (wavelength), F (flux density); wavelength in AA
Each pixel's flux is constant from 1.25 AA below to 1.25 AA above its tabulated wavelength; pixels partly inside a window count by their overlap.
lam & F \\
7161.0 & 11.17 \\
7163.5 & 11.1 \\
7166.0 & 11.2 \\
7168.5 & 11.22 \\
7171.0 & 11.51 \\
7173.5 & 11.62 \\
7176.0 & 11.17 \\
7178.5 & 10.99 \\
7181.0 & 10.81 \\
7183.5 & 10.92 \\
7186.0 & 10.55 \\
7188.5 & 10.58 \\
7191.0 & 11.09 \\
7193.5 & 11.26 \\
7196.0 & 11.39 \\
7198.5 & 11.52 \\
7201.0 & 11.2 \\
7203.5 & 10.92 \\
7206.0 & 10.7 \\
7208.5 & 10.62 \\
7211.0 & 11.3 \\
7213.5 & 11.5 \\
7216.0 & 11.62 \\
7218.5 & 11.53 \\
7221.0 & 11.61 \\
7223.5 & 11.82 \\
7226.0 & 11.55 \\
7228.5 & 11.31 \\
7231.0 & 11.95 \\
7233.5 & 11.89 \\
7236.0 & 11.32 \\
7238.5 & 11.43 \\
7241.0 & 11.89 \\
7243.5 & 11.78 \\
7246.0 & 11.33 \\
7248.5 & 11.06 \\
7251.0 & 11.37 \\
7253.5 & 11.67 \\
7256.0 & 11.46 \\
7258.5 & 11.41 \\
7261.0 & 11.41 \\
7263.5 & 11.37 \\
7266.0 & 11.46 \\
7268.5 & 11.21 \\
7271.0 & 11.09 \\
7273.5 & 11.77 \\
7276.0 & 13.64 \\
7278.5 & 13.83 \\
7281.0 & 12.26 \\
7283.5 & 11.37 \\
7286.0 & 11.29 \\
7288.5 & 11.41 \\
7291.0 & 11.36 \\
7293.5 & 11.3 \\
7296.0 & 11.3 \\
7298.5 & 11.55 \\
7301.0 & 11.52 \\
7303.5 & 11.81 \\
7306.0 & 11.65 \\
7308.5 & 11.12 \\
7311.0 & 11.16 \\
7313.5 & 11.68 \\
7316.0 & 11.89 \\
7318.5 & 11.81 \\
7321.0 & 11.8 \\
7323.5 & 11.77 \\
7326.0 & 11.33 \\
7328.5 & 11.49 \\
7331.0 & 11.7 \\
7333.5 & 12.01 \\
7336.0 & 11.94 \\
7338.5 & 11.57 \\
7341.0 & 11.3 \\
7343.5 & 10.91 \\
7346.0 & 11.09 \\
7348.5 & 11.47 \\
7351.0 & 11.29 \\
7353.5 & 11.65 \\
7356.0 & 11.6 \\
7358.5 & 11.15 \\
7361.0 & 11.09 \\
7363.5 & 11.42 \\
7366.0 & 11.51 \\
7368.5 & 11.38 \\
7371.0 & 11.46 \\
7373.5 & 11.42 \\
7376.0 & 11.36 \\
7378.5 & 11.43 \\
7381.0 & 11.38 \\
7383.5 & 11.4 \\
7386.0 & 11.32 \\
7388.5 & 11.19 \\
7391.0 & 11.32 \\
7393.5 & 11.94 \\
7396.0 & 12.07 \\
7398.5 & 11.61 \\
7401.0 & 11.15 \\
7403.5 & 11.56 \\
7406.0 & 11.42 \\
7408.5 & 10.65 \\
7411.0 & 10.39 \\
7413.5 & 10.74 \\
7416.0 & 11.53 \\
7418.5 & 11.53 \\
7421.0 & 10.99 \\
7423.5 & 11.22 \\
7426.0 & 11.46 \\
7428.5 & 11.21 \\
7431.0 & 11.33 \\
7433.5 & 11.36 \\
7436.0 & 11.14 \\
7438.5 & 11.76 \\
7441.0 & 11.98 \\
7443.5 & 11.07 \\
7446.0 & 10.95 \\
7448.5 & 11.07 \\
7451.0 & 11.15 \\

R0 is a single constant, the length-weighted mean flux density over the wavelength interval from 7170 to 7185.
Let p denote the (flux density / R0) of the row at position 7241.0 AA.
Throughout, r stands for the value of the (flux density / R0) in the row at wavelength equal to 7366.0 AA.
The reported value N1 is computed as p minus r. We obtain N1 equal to 0.03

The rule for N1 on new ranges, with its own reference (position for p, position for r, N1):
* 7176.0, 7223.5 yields -0.06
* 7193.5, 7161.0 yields 0.01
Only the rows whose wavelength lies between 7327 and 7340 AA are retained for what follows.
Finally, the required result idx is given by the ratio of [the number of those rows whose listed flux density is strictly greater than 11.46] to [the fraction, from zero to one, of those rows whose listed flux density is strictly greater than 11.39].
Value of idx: 5.0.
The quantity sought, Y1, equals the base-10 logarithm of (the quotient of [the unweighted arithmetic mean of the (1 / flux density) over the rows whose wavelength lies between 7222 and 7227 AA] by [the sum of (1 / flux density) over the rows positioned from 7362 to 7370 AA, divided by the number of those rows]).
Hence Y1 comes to -0.009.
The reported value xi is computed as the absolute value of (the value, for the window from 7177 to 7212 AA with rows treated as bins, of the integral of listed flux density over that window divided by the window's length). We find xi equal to 11.0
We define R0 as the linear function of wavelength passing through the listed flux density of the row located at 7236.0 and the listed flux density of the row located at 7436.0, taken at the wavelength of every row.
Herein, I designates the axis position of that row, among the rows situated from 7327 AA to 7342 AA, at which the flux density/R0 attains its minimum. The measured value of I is 7341.0 AA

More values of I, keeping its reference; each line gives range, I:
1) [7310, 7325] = 7311.0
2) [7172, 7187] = 7186.0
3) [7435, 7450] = 7446.0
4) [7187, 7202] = 7188.5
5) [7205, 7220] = 7208.5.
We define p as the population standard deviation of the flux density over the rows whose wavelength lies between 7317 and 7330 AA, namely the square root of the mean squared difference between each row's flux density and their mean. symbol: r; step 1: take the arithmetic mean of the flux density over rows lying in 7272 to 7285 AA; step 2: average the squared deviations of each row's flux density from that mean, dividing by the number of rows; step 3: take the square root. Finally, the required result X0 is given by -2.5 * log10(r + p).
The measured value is -0.2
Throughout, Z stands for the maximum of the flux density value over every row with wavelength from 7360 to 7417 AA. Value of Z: 12.07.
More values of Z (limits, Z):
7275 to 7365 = 13.83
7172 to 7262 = 11.95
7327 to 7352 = 12.01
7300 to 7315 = 11.81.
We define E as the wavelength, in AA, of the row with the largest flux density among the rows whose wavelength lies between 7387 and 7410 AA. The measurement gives 7396.0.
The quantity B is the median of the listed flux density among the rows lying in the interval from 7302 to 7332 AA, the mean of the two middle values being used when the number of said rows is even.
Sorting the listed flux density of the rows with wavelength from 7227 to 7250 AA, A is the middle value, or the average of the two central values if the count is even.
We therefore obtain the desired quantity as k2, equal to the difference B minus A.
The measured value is 0.26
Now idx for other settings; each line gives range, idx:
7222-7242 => 6.7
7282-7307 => 8.0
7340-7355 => 6.0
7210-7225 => 6.0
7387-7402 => 6.0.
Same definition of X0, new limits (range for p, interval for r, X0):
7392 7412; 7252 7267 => 0.5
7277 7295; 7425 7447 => -0.2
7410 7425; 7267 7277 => -0.4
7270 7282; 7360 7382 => -0.2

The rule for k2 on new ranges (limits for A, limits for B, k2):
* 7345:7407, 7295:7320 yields 0.18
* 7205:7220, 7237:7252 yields 0.00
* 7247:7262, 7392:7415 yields 0.01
